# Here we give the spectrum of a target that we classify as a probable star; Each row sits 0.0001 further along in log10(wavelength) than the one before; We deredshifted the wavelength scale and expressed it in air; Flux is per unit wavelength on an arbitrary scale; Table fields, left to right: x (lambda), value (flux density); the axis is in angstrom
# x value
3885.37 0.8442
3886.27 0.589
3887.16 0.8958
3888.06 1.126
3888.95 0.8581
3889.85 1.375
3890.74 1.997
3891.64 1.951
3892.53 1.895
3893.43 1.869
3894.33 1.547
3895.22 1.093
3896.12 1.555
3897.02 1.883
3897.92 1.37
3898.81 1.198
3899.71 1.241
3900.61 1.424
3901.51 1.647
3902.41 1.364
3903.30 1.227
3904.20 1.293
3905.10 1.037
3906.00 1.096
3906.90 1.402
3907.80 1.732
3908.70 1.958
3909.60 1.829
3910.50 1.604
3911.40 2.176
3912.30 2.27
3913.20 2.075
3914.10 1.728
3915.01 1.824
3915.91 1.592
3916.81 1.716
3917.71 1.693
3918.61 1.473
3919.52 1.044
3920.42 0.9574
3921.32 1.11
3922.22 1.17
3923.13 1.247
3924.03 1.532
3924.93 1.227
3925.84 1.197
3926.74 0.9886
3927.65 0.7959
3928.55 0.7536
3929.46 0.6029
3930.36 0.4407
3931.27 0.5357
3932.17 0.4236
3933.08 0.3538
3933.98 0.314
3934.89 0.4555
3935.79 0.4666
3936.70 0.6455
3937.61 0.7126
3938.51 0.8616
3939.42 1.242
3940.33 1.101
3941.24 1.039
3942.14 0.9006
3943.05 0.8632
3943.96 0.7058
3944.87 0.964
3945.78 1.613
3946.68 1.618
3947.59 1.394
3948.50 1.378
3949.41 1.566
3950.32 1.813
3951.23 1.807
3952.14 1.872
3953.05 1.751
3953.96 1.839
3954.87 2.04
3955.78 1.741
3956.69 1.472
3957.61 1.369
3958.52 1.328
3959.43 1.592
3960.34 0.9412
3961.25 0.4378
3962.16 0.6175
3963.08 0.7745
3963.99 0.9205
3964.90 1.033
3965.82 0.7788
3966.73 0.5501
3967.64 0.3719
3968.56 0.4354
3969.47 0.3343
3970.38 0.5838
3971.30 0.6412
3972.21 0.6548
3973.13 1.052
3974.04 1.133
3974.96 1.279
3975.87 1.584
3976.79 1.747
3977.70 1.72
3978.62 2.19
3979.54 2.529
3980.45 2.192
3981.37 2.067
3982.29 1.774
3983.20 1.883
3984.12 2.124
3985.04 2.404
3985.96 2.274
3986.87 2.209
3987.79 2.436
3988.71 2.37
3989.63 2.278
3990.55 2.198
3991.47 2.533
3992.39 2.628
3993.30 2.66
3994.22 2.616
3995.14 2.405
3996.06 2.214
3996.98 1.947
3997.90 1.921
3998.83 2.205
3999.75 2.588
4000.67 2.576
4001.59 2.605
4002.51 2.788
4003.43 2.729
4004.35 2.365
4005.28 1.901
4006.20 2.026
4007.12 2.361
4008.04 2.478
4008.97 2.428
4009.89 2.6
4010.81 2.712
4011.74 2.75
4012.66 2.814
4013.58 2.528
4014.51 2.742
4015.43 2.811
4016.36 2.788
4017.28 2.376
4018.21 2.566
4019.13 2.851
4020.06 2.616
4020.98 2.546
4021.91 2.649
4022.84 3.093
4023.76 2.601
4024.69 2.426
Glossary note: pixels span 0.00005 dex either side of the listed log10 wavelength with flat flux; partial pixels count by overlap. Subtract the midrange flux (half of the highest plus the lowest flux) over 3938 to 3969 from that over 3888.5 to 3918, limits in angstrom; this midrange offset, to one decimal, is 0.4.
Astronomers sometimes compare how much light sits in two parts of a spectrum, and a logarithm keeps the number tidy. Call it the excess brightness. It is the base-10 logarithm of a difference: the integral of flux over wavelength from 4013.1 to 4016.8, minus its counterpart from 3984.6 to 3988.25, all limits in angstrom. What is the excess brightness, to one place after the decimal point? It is 0.2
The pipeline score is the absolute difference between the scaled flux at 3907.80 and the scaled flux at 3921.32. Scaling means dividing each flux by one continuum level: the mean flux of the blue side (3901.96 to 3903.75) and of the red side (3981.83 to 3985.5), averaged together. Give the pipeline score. 0.4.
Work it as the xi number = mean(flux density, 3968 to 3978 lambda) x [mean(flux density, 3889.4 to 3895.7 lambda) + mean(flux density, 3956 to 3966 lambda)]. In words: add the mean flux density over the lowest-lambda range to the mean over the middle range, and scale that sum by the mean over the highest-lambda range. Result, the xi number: 2.7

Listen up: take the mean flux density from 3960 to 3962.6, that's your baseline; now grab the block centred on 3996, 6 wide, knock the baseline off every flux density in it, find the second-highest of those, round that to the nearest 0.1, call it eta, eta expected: 2.0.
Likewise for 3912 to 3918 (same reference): 1.4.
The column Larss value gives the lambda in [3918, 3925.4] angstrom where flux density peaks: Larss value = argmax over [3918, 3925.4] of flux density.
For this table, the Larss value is 3924.03 angstrom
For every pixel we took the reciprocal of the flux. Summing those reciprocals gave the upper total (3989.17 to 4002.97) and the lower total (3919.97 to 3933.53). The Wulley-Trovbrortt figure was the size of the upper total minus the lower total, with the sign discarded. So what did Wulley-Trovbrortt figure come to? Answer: 14.2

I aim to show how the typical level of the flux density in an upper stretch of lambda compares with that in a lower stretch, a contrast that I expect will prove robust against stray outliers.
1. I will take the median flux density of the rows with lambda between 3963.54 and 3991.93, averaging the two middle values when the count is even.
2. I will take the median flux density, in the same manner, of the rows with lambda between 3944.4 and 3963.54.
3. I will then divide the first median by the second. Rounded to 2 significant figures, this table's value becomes 1.1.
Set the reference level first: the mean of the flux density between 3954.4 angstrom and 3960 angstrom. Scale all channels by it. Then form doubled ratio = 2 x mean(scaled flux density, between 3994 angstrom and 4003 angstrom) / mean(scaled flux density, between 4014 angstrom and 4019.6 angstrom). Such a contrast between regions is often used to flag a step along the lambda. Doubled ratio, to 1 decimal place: 1.8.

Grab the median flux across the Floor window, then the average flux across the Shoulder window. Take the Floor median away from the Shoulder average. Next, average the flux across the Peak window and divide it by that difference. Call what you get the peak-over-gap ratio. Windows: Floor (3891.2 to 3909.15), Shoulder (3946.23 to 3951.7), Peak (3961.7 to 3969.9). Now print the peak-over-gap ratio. 3.5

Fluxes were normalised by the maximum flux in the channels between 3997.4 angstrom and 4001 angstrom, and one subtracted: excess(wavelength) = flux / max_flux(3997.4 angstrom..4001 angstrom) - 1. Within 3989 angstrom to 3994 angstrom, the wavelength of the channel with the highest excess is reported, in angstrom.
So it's 3993.30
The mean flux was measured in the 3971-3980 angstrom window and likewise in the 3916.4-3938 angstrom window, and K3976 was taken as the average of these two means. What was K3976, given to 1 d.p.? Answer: 1.2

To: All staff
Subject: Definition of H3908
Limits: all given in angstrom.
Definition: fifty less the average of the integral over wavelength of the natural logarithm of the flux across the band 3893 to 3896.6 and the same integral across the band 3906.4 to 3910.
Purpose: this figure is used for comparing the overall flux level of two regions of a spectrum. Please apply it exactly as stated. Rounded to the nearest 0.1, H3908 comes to 48.3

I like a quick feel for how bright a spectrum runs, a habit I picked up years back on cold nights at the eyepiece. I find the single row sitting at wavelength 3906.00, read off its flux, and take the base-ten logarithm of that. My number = 0.04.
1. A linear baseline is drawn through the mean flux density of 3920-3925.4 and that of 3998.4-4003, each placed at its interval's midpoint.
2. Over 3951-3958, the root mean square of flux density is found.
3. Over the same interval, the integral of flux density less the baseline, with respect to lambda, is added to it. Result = 2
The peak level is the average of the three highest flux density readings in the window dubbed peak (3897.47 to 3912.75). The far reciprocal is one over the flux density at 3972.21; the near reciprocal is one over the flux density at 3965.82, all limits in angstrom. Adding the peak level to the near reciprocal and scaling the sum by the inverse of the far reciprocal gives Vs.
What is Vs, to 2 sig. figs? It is 2.2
